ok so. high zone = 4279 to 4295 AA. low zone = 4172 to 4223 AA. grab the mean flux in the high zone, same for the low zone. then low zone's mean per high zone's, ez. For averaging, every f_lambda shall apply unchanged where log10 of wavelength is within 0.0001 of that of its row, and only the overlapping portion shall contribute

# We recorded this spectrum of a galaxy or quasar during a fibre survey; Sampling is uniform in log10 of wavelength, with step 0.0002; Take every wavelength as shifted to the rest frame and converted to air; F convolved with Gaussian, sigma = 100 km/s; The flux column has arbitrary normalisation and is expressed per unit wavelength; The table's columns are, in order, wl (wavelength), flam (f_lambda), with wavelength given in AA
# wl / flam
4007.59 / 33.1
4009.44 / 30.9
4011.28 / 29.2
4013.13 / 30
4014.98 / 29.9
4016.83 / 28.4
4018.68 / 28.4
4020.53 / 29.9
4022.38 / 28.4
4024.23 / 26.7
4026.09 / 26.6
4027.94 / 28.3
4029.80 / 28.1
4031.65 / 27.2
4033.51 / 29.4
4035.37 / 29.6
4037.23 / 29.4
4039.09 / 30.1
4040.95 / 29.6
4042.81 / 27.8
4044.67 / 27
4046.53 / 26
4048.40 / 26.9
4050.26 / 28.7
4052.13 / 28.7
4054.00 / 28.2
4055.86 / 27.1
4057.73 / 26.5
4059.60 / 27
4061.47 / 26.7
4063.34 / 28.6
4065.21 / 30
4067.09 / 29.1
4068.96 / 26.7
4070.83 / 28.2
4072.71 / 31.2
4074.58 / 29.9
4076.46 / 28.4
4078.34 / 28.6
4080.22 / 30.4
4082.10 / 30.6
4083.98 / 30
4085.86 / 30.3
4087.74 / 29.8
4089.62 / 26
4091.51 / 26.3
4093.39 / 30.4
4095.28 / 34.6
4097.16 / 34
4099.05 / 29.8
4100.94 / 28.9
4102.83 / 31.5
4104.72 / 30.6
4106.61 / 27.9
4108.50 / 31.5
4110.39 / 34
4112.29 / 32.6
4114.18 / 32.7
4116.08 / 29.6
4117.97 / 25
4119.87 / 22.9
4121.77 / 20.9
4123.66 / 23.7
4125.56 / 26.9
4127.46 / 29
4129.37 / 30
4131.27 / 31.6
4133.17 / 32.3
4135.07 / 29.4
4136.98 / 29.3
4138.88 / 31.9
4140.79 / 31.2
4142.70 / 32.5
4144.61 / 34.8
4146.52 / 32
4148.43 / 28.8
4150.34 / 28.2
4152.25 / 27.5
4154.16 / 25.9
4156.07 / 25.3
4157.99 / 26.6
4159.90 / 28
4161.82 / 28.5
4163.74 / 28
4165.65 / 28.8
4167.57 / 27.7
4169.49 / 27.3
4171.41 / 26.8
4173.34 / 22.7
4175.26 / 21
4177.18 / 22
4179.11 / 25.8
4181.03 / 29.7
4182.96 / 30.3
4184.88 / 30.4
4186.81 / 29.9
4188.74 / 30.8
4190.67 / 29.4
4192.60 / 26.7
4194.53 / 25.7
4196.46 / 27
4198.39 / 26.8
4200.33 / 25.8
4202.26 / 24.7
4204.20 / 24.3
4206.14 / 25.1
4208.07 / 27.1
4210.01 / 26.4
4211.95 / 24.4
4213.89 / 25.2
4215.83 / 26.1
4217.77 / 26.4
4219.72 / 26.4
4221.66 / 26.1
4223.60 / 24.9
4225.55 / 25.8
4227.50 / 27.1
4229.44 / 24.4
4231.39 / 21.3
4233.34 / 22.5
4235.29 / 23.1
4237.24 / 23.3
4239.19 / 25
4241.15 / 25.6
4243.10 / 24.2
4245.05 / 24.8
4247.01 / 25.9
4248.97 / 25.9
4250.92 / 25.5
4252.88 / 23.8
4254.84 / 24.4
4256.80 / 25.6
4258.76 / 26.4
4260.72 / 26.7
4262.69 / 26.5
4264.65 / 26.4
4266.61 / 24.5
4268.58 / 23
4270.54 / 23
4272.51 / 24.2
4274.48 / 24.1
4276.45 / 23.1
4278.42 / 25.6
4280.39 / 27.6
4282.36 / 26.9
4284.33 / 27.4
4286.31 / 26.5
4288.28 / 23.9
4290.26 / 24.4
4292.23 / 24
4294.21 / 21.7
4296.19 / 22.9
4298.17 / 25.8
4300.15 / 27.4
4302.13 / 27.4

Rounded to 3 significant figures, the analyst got 1.04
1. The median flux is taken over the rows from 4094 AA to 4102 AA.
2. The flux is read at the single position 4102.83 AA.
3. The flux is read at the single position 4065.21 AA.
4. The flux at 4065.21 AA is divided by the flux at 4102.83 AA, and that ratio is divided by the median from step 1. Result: 0.030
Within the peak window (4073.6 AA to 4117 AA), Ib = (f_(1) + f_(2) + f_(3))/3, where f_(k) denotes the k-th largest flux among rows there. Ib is 34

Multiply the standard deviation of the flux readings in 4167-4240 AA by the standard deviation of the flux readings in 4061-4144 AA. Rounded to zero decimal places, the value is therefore 7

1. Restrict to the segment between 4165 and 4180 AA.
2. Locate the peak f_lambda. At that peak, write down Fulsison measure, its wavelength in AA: 4165.65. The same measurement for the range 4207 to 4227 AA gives 4208.07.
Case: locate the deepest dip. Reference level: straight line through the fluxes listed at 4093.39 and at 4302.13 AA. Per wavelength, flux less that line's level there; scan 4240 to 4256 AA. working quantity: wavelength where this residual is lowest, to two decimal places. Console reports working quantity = 4252.88 AA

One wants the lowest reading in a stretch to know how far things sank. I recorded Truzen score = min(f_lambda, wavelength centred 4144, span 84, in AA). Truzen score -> 20.9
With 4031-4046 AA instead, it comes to 27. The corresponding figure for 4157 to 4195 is 21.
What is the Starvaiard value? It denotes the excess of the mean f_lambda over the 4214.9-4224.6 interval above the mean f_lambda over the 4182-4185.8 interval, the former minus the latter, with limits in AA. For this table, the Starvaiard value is -4.4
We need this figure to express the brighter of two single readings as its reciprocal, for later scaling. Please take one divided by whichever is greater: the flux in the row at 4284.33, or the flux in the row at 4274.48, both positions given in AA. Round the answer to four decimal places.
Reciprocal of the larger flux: 0.0365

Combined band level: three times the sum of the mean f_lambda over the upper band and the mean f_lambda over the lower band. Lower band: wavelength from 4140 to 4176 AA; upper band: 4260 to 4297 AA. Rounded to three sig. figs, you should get 159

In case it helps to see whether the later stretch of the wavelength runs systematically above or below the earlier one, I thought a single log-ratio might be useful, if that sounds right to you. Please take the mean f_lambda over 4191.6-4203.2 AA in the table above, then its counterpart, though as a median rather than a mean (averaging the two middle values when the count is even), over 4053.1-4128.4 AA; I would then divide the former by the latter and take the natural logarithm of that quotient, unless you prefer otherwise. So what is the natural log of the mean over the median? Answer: -0.11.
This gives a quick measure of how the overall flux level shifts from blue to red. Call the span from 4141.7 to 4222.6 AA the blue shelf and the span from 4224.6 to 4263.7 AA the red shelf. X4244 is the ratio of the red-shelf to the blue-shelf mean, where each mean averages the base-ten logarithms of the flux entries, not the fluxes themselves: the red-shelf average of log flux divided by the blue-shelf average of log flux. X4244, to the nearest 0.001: 0.974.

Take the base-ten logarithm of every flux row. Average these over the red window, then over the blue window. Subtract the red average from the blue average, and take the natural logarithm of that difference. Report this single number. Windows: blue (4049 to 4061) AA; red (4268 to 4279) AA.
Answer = -2.7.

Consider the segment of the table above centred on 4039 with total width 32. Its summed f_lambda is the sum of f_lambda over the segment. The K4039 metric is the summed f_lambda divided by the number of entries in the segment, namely 28.1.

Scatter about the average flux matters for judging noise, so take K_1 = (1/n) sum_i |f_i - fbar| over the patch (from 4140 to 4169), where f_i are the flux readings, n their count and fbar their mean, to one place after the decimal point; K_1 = 2.0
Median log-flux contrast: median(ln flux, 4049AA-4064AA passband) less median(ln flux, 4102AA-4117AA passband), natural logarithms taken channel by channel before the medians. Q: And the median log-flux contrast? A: -0.13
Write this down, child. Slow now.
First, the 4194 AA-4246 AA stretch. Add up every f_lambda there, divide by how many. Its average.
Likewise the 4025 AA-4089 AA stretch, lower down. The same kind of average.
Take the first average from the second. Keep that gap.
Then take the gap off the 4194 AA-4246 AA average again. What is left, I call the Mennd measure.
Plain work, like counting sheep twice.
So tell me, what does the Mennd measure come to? 21.8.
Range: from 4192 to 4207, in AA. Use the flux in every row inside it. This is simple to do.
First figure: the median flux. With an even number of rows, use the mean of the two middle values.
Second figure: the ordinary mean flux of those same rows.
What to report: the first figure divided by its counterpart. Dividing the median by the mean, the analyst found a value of 1.00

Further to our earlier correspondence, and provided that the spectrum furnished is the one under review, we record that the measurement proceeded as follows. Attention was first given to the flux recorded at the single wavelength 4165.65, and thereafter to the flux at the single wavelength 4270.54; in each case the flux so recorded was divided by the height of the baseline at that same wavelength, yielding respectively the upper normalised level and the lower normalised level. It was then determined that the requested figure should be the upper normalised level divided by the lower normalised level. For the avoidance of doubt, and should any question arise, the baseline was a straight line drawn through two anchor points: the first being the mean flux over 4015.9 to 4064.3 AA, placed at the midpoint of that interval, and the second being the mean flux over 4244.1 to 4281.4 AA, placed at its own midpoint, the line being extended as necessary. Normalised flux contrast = 1.19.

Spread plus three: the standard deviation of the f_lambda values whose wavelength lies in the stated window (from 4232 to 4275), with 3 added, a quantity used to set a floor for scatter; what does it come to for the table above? 4.3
